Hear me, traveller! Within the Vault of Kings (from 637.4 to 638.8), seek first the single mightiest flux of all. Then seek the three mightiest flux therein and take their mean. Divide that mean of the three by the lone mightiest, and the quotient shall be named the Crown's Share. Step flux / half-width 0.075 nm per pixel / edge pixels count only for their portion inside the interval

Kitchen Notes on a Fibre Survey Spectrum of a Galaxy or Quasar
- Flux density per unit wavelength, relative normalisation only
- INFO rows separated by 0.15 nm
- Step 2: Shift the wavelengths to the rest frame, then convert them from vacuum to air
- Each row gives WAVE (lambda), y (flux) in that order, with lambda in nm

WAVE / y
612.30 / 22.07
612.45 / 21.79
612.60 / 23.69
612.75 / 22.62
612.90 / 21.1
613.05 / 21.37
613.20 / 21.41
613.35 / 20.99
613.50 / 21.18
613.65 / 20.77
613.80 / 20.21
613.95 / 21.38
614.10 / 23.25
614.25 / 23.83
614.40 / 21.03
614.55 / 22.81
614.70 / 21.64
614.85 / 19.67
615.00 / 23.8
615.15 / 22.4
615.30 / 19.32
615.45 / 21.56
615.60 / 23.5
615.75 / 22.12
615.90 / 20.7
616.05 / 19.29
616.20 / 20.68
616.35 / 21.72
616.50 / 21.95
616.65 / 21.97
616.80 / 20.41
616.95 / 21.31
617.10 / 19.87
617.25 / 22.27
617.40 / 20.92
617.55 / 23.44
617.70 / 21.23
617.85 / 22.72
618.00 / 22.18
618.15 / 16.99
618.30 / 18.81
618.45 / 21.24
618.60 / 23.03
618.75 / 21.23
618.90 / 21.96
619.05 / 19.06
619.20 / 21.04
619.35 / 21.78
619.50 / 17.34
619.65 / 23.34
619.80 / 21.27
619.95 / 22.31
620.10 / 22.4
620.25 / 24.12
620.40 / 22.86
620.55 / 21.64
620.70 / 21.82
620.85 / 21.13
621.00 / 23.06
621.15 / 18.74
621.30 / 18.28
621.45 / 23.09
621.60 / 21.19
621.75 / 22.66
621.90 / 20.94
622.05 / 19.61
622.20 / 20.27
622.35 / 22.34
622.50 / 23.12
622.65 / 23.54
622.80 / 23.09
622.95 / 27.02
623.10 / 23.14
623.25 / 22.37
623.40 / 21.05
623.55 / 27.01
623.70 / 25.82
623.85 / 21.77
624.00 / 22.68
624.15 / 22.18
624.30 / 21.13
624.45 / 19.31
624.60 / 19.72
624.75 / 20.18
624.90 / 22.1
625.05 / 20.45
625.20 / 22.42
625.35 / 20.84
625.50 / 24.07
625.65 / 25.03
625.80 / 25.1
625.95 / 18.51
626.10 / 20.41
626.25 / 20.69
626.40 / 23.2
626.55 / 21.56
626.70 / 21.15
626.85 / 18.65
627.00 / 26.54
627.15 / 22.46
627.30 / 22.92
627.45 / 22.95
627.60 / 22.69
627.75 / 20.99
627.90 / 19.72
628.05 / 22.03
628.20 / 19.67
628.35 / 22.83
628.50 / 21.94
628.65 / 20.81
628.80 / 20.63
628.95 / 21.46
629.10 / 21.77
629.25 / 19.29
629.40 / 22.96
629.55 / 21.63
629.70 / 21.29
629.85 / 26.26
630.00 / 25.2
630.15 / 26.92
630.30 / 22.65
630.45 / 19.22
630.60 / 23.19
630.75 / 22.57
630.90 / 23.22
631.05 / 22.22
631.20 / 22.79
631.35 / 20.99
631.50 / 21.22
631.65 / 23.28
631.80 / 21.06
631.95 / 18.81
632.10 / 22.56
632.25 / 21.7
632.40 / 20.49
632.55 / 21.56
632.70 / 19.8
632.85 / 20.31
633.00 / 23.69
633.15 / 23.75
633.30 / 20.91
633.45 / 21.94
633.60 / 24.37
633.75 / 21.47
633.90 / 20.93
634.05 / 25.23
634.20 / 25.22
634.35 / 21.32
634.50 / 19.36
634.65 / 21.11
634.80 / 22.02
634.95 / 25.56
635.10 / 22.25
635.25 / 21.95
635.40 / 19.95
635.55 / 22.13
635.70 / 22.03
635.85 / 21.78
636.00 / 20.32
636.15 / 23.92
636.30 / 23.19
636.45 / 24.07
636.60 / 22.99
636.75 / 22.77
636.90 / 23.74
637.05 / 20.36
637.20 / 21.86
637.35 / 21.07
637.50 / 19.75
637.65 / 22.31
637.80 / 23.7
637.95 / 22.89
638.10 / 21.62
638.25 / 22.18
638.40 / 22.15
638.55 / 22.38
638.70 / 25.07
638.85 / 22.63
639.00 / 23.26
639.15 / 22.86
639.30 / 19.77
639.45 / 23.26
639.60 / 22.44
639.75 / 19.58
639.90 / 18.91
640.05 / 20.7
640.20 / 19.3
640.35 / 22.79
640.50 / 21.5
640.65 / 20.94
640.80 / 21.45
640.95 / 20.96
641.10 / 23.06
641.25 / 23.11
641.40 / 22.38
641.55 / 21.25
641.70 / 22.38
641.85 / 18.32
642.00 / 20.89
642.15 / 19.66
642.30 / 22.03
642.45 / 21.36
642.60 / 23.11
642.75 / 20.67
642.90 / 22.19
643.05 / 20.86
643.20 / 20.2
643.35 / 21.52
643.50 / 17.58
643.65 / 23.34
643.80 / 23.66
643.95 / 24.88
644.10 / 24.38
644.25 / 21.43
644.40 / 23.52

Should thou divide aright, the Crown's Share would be 0.953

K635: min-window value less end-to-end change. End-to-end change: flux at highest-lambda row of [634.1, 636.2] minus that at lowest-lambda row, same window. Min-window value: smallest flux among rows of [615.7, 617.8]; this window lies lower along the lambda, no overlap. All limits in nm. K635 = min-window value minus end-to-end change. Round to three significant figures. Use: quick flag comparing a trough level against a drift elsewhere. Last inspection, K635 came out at 20.6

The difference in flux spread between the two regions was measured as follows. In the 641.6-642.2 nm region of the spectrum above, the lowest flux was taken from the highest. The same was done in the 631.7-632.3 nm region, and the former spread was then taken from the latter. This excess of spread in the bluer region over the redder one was -0.3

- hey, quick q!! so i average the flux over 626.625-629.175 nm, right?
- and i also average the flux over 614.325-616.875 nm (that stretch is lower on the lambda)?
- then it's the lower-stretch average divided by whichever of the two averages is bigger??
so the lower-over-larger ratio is 0.99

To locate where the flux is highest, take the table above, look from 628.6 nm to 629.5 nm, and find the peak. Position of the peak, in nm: 629.40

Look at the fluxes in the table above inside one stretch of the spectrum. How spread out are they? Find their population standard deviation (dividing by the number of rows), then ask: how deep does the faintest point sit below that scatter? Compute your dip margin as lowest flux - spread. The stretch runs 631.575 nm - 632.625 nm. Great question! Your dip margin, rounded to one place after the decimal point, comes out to 17.5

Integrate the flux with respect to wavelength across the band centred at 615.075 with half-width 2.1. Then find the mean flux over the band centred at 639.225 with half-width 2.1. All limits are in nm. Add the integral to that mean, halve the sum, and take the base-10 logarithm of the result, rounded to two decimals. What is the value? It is 1.75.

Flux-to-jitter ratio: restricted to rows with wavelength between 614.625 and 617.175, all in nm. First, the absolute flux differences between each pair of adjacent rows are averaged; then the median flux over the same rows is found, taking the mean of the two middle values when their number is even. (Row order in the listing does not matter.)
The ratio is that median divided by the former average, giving 13.5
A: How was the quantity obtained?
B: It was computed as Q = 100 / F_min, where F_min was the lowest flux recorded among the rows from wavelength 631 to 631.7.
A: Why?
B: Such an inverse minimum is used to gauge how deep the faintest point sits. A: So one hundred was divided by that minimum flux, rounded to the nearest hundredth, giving 4.76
